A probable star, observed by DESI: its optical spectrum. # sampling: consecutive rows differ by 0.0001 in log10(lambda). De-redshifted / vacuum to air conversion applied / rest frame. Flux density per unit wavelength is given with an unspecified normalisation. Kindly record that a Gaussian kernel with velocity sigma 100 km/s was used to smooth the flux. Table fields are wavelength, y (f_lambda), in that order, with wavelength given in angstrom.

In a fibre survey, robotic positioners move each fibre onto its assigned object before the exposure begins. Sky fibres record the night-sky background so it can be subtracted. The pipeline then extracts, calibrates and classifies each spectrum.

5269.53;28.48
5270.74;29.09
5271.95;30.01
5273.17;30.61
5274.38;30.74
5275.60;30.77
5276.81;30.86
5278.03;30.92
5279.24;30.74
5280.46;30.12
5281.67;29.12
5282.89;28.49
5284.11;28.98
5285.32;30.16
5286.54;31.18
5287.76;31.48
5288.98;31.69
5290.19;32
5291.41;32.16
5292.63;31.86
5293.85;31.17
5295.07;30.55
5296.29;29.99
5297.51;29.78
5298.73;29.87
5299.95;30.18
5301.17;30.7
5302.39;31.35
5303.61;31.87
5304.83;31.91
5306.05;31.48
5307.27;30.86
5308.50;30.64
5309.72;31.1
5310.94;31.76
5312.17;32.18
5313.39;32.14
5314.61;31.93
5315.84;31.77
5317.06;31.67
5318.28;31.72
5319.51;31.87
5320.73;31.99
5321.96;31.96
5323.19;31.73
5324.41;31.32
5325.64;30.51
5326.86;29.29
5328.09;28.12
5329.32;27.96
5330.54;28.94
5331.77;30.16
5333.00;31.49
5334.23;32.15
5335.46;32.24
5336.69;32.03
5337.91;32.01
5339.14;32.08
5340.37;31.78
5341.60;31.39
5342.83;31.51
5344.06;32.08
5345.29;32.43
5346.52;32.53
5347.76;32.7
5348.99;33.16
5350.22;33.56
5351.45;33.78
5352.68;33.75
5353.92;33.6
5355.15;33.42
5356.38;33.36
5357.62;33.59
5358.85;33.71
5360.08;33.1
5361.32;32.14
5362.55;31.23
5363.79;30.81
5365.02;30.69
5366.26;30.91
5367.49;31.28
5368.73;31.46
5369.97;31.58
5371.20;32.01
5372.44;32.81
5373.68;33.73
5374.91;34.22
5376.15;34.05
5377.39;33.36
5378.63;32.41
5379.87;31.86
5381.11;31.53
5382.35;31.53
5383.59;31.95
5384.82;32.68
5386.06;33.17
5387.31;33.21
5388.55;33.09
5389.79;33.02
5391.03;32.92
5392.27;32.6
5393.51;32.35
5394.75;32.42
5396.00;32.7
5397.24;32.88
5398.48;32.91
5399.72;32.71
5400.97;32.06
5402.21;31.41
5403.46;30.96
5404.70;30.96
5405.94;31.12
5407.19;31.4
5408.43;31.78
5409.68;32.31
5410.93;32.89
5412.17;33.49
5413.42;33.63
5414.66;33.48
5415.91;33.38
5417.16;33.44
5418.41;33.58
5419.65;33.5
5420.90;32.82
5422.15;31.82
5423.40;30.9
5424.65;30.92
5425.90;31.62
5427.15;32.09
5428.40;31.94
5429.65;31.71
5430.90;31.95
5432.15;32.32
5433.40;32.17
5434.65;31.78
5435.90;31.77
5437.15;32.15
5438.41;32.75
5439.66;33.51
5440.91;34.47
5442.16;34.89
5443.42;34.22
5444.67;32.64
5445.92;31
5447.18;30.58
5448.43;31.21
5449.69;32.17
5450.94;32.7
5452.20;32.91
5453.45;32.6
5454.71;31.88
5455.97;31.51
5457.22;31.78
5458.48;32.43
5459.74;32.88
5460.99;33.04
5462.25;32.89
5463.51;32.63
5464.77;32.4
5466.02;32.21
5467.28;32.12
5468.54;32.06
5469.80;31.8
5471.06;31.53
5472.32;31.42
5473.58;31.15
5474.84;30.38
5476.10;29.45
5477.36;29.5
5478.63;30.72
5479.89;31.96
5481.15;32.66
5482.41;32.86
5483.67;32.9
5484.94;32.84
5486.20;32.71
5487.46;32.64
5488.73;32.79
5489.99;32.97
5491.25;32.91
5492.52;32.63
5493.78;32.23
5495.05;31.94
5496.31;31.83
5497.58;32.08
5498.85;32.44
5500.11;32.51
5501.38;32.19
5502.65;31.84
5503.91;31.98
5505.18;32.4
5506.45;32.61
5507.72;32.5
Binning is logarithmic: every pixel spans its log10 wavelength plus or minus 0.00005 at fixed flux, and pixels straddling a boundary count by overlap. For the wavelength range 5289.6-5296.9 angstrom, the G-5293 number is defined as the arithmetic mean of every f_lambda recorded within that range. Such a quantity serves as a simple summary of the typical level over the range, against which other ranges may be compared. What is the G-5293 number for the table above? 31.3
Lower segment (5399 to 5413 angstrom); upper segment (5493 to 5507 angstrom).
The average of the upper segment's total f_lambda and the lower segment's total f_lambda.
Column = 353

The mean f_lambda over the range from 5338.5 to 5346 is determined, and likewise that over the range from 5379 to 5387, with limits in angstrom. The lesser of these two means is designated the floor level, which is 31.9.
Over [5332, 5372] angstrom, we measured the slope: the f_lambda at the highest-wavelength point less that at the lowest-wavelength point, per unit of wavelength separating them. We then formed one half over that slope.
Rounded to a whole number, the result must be 37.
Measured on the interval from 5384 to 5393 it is -47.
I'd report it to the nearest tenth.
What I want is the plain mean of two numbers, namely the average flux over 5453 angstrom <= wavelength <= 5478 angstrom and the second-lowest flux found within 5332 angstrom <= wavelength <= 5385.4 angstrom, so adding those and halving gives 31.3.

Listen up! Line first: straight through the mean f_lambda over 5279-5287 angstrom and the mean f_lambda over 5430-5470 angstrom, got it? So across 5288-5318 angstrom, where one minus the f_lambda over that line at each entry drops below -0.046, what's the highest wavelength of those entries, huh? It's 5315.84 angstrom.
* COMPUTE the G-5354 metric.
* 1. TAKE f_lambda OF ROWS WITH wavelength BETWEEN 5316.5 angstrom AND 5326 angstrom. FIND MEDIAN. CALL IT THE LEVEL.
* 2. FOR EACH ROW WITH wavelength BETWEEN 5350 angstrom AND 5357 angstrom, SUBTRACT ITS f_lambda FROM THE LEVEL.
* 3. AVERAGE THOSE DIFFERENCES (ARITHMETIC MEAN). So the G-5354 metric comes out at -1.9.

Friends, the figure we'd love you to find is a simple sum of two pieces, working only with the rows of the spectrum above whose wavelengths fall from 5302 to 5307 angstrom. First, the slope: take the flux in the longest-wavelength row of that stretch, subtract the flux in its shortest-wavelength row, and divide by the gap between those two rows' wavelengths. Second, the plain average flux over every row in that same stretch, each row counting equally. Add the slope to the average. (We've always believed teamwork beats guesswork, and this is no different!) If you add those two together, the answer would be 31.7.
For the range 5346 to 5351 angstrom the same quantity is 33.3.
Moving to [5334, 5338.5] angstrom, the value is 32.1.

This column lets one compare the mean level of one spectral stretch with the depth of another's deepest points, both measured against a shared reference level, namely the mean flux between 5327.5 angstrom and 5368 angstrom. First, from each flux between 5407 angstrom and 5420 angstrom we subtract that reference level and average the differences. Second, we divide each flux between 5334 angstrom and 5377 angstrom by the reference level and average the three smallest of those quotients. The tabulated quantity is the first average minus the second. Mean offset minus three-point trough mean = 0.1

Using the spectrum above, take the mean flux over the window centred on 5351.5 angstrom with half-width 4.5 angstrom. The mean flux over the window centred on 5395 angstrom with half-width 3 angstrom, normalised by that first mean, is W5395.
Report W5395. 0.98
